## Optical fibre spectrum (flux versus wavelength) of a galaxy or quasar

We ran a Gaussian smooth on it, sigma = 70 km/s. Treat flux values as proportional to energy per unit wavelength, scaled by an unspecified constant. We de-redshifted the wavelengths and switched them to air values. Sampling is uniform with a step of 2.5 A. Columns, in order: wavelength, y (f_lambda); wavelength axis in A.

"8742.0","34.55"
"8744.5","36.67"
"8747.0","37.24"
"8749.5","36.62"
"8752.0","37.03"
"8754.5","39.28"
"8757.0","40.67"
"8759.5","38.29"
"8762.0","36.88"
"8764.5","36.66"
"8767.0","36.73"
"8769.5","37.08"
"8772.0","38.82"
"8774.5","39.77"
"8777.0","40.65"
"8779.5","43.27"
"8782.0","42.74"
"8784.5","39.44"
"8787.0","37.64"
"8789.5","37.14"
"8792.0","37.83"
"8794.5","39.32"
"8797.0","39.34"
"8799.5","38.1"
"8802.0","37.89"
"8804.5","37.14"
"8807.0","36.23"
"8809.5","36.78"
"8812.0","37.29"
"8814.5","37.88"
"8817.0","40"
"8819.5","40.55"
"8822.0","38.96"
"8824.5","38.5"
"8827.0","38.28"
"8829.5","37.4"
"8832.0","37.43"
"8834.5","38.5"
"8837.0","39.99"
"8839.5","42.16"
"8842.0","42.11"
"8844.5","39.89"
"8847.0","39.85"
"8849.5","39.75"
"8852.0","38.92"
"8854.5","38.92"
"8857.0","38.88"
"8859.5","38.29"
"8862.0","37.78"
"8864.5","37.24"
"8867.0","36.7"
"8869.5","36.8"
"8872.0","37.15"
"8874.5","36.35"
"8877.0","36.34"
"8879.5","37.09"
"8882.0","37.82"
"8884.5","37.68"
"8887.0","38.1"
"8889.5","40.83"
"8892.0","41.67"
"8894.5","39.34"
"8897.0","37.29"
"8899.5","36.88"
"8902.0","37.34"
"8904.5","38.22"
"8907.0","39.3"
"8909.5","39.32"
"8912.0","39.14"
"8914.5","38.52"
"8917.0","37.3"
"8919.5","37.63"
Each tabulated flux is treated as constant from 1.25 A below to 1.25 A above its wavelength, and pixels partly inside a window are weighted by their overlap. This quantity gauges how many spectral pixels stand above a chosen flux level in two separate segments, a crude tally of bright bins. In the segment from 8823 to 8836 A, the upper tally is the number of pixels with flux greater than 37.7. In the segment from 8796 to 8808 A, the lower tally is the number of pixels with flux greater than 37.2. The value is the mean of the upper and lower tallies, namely 3.0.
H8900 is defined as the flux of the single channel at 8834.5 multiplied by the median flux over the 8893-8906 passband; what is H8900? 1438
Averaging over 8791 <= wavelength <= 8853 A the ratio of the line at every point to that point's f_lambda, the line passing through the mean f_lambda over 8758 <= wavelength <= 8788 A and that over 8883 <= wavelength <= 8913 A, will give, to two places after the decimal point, 1.00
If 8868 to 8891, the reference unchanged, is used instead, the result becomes 1.03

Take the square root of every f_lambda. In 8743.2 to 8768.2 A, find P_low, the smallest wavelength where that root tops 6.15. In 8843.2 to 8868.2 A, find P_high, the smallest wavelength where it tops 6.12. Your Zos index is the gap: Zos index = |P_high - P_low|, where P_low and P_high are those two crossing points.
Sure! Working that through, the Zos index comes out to 90.0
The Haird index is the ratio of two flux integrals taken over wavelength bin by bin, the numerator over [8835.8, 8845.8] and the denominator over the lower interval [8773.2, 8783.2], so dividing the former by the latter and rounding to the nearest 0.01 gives 0.99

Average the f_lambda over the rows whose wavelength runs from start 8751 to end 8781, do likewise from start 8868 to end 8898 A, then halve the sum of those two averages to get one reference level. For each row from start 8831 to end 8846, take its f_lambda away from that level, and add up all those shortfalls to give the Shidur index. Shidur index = -10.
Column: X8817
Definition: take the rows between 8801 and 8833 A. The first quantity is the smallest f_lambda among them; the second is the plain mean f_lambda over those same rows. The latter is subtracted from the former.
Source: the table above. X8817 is -1.80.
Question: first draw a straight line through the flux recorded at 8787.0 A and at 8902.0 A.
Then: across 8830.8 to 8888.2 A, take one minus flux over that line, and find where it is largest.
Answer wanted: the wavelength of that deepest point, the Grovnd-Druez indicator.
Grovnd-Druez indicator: 8877.0 A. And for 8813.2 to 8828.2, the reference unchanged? 8814.5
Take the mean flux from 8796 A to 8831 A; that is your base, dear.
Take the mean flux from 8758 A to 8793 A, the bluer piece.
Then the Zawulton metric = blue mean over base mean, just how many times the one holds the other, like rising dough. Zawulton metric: 1.02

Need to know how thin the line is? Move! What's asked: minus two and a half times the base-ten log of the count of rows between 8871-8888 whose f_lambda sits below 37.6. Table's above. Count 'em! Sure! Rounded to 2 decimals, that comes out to -1.51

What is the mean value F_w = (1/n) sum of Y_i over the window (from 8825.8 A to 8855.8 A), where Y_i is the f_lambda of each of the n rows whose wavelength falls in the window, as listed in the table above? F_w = 39.4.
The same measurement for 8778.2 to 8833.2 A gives 38.6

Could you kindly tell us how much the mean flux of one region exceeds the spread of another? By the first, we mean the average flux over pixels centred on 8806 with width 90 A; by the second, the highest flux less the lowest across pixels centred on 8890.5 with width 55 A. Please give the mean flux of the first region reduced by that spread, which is 33.5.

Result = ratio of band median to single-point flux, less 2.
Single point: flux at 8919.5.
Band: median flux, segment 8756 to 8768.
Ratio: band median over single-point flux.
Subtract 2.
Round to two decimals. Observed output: -1.02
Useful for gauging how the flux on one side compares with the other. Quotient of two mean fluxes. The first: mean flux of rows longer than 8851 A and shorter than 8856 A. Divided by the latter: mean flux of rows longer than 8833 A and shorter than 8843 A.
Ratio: 0.96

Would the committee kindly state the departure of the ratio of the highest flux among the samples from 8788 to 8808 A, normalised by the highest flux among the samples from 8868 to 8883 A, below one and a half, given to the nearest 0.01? 0.46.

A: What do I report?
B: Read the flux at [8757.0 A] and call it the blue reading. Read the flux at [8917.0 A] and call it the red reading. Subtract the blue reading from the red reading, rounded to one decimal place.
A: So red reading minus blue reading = -3.4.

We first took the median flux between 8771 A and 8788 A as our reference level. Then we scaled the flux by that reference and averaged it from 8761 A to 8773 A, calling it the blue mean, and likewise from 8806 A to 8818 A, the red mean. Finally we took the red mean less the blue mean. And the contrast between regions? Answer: 0.010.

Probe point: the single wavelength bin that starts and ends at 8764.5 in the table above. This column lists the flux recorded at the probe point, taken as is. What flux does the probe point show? 36.66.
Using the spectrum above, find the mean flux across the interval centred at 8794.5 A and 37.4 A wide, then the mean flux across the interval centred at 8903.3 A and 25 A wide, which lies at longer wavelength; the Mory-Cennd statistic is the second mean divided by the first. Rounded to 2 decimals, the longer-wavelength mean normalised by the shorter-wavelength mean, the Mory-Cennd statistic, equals 1.00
